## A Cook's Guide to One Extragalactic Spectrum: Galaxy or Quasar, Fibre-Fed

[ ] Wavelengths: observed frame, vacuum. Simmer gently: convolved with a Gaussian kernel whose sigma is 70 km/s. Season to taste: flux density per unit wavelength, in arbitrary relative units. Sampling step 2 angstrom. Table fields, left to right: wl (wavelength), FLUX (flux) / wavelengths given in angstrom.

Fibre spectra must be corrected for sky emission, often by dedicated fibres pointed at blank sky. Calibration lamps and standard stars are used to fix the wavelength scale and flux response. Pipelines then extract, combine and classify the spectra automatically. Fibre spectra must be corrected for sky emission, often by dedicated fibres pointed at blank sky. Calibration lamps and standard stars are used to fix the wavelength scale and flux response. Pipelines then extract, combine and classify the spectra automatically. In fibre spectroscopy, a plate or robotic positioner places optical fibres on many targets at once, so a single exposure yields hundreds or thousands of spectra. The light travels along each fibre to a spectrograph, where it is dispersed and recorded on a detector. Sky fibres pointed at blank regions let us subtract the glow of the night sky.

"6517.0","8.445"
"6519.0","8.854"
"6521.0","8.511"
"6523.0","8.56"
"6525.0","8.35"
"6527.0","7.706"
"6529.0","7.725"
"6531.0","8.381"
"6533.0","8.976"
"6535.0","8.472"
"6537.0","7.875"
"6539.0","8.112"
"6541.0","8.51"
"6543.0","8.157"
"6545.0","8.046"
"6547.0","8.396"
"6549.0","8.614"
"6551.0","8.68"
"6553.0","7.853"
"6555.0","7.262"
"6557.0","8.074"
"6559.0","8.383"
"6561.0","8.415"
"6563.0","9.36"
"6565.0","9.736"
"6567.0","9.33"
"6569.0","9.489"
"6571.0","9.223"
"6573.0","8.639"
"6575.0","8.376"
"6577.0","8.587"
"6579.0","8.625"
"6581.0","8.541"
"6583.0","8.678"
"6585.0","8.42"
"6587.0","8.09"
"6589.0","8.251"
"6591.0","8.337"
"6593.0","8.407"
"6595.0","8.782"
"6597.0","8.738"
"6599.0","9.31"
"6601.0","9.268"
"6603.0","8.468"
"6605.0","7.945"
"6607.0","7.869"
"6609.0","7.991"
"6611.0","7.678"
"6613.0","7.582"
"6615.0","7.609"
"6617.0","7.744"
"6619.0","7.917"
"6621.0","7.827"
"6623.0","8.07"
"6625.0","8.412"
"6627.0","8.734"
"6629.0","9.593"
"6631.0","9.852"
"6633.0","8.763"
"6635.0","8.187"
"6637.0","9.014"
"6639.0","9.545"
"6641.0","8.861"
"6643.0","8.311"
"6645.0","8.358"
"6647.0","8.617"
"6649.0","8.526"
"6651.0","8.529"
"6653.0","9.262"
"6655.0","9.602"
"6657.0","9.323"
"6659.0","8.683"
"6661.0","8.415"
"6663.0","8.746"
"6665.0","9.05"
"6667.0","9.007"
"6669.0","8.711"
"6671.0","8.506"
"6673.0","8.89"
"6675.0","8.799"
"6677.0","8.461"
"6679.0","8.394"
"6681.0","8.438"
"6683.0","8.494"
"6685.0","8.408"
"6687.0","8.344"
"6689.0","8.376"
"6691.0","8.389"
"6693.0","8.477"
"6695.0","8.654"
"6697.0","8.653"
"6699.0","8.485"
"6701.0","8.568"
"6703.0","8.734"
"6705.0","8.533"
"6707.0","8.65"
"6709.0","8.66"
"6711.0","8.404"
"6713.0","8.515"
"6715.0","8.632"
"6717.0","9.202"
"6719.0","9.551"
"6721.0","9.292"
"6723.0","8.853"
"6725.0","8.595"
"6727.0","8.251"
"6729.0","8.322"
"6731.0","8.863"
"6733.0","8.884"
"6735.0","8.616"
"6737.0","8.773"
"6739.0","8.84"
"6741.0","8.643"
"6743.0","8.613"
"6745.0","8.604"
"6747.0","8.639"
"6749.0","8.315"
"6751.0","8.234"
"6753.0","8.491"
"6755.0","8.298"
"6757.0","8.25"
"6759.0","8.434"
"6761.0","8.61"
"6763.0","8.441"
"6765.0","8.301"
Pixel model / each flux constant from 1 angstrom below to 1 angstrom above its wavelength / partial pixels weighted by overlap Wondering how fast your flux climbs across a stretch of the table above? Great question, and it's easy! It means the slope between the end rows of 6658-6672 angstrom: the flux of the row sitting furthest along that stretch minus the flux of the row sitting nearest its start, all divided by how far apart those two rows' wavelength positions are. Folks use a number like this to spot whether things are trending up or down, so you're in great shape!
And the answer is -0.015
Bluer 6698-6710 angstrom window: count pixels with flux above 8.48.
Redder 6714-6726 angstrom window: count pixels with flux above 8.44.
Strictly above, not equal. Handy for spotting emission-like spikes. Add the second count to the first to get 12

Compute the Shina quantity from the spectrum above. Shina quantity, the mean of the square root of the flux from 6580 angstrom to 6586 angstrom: 2.92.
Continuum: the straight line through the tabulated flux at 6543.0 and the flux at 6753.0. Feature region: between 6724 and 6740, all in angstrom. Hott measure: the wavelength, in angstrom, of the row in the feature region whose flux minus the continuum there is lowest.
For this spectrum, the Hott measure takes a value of 6727.0 angstrom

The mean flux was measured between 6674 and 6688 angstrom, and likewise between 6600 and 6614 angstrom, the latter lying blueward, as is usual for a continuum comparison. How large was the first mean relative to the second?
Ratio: 1.04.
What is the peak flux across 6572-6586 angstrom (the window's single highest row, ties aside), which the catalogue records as 8.678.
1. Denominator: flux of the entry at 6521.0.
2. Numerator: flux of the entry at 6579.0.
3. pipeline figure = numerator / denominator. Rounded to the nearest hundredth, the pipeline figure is 1.01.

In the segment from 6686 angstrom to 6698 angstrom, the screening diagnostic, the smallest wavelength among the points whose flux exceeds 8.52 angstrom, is 6695.0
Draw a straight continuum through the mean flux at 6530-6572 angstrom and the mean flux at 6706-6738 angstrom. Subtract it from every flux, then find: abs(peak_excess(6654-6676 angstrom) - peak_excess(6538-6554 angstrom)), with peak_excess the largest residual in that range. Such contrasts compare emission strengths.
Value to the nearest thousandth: 0.792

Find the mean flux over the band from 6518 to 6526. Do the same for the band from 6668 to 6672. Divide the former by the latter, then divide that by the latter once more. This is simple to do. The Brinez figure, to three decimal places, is 0.116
